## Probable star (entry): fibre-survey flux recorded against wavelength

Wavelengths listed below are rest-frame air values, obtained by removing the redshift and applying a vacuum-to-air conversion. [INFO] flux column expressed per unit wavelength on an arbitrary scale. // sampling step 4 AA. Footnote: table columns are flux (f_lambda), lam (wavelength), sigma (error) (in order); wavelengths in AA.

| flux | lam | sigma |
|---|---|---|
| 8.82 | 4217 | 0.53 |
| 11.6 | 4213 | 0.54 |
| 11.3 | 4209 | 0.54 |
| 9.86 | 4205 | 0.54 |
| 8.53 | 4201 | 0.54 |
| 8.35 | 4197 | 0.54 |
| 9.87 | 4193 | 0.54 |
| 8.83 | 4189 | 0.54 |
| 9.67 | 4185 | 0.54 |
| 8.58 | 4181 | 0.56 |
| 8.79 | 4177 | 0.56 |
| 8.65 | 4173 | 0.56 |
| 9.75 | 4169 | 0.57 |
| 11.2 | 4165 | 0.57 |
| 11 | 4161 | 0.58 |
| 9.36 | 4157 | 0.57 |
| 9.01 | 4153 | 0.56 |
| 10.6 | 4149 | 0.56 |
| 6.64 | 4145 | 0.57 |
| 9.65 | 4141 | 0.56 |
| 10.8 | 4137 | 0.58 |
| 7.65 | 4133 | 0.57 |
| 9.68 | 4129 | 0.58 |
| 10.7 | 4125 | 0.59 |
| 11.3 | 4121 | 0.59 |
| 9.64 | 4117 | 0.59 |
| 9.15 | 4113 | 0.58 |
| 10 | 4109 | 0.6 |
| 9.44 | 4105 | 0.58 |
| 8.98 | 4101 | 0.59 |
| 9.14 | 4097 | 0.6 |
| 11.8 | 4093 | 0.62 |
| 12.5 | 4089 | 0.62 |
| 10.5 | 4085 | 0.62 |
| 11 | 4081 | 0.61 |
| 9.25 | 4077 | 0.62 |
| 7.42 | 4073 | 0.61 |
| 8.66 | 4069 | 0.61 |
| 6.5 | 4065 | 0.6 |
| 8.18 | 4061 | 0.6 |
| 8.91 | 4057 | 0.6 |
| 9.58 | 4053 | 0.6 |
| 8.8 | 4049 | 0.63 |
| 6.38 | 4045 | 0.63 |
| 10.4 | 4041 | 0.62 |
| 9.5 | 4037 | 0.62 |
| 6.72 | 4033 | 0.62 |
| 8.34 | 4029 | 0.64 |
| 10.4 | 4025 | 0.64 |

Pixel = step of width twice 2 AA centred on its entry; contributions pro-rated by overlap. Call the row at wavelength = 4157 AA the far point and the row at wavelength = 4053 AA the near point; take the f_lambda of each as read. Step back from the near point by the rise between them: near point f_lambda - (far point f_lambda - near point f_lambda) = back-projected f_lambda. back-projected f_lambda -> 9.8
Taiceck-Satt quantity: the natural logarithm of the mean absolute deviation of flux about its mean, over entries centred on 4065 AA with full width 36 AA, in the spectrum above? -0.11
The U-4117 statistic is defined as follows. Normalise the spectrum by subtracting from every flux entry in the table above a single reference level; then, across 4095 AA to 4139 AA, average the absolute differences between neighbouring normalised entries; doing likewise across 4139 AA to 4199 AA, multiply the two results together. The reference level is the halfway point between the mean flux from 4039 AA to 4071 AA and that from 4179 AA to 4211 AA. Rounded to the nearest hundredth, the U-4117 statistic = 1.42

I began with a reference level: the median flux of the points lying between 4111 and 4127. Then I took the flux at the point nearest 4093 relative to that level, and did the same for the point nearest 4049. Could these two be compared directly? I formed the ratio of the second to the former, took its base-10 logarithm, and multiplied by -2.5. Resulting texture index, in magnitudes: 0.32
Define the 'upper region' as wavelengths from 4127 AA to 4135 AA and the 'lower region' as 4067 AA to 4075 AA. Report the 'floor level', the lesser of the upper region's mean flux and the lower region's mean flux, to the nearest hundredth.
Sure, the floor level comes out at 8.04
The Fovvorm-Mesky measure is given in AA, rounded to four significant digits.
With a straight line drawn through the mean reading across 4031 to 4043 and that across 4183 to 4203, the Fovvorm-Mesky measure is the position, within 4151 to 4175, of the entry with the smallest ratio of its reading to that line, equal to 4173 AA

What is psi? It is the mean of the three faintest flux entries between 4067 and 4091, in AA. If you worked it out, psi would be 8.4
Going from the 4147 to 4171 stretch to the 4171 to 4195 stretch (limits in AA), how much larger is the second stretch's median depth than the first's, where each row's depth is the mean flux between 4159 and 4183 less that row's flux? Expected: 1.4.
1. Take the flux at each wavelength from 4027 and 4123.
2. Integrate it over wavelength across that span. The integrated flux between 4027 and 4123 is 888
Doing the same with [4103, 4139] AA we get 353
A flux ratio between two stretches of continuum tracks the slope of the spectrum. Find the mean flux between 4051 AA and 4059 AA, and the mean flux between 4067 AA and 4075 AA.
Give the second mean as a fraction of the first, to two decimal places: 0.87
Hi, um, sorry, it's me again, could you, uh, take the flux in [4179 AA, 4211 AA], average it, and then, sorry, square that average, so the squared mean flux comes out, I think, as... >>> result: 87.9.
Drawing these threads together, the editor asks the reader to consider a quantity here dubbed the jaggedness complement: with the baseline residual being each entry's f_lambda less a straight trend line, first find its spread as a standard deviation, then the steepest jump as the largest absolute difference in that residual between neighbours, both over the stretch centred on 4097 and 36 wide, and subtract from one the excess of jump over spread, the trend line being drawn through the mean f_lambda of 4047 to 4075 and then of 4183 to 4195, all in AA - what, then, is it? -0.4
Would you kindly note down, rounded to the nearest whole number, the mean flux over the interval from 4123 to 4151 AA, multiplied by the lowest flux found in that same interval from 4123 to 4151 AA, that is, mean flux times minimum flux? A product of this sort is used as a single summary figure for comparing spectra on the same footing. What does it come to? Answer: 62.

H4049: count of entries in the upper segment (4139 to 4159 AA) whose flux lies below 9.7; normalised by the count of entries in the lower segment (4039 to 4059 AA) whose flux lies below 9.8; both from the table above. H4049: 1.0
